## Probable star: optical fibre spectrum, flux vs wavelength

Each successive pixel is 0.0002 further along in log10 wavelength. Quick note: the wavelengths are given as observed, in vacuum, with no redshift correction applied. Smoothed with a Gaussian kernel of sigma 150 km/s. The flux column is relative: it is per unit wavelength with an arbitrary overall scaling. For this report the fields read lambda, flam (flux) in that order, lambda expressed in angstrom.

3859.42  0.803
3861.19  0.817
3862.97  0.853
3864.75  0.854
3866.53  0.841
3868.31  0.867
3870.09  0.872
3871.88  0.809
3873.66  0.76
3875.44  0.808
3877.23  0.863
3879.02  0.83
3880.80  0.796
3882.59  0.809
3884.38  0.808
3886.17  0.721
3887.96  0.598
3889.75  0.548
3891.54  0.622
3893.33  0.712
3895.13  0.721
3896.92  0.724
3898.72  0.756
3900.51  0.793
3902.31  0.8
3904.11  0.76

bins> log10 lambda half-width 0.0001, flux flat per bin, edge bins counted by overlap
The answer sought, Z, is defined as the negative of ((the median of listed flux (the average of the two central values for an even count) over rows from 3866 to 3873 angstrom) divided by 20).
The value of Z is -0.0427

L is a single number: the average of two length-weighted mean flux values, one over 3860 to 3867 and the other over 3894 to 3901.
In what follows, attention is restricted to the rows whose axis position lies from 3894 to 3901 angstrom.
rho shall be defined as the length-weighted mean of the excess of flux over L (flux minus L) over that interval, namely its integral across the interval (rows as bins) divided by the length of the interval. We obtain -0.048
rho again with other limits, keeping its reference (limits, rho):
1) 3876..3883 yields 0.032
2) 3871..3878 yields 0.017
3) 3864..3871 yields 0.066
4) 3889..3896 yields -0.140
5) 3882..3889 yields -0.066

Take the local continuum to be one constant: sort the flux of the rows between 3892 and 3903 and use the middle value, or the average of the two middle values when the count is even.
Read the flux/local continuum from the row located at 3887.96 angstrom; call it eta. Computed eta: 0.81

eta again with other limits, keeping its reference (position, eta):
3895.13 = 0.97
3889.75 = 0.74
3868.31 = 1.17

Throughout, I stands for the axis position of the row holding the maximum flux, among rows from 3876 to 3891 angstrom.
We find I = 3877.23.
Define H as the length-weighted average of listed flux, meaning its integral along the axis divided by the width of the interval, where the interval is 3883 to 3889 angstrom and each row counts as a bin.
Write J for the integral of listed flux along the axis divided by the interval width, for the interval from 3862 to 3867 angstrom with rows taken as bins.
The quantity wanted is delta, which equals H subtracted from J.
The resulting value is 0.14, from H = 0.71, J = 0.85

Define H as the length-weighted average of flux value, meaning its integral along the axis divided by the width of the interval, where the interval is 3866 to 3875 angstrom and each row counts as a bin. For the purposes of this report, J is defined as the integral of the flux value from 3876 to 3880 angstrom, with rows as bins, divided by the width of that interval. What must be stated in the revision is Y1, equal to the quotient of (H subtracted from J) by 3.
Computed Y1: 0.004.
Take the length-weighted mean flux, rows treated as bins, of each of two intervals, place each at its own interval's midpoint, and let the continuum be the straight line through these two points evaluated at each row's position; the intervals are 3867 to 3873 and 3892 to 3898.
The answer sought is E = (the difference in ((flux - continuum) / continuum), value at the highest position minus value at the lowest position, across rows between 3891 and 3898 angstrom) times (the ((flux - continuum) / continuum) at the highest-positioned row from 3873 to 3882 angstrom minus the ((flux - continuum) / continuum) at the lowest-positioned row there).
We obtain 0.0162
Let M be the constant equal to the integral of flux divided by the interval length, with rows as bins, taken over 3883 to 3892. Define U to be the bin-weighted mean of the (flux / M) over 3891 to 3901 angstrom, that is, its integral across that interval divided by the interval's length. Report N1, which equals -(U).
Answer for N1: -1.08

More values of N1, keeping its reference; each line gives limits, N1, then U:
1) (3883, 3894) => -1.01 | 1.01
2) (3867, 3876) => -1.23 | 1.23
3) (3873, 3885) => -1.21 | 1.21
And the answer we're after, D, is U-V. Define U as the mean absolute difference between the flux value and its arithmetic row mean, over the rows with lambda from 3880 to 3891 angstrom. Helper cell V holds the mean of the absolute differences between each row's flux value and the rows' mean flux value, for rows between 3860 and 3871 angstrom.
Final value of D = 0.079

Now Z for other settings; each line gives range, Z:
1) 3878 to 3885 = -0.0404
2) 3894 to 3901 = -0.0370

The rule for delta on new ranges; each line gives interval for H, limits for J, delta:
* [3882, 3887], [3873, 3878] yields 0.03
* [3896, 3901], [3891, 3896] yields -0.07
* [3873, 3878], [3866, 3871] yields 0.05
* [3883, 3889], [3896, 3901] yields 0.04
